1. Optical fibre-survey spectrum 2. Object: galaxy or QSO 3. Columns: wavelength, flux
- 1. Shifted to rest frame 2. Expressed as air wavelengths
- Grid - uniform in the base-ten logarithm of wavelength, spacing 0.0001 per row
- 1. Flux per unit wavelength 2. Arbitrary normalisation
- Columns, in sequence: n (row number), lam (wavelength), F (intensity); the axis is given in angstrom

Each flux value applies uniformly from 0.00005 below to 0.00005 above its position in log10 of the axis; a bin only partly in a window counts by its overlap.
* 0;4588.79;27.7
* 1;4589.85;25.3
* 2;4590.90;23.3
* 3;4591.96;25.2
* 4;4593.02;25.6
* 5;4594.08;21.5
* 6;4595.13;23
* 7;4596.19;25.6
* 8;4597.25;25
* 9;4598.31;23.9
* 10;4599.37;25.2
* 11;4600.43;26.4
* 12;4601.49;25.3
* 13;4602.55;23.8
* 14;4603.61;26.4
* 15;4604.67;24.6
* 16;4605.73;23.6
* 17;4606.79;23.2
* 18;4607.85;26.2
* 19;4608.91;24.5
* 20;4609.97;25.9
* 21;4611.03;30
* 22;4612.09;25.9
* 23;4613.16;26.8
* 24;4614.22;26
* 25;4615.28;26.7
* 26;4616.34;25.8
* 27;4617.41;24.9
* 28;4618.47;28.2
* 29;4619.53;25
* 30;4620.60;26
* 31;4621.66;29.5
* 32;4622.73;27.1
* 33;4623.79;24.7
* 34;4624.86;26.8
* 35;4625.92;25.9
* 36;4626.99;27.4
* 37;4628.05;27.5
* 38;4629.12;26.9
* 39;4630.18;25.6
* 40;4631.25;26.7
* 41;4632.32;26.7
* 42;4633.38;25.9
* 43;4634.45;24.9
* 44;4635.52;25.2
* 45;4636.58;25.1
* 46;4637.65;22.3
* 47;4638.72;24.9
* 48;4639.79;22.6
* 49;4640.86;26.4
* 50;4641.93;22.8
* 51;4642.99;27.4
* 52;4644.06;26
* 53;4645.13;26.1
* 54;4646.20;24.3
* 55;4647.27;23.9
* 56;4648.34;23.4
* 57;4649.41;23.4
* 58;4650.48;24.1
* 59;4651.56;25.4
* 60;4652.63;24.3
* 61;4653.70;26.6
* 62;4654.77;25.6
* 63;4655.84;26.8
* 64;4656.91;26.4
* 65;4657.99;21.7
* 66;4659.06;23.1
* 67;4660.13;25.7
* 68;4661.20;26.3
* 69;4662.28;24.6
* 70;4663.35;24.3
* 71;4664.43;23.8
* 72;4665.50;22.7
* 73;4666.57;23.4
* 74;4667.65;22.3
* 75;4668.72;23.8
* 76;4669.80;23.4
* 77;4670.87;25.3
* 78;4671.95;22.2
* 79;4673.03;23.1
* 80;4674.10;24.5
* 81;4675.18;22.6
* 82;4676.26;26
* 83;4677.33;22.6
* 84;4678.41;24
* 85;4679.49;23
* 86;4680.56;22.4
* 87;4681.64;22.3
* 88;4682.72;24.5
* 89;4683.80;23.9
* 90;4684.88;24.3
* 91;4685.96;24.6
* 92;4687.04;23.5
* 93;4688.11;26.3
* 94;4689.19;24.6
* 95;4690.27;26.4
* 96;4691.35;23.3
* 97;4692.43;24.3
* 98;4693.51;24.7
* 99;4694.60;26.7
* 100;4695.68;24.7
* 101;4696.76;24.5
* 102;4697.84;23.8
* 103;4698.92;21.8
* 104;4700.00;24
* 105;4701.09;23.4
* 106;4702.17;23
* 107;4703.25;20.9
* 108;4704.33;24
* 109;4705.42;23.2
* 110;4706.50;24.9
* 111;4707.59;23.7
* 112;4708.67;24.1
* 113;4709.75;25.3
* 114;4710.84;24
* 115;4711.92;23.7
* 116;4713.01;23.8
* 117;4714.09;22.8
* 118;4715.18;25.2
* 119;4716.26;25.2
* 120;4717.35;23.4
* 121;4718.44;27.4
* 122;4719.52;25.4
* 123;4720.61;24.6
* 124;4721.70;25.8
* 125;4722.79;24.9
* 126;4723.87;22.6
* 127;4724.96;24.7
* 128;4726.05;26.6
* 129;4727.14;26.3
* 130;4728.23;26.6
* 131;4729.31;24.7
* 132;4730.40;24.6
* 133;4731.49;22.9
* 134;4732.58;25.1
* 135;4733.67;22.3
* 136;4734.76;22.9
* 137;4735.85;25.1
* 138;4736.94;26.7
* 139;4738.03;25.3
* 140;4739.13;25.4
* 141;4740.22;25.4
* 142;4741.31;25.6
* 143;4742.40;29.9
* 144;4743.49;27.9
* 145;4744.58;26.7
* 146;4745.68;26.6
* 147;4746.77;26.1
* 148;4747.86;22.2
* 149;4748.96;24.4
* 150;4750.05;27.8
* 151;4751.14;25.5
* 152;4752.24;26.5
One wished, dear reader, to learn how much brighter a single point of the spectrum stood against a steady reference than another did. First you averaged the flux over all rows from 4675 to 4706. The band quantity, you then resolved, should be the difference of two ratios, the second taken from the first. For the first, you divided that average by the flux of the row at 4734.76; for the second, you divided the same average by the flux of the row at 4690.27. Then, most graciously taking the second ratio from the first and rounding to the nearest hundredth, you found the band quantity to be 0.14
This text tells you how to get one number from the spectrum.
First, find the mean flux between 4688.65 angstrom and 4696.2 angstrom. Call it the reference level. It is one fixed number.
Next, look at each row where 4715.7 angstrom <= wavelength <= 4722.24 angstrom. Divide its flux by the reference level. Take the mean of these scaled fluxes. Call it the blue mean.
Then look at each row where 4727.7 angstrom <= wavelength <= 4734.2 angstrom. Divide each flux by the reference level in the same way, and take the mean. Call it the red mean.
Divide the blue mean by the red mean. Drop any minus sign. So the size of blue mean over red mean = 1.04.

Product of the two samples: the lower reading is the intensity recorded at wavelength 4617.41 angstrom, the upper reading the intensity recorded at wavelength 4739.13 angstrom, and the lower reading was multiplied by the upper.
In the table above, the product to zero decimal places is 632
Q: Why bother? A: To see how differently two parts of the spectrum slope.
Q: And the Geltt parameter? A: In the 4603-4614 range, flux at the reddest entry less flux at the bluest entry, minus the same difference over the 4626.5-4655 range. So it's 2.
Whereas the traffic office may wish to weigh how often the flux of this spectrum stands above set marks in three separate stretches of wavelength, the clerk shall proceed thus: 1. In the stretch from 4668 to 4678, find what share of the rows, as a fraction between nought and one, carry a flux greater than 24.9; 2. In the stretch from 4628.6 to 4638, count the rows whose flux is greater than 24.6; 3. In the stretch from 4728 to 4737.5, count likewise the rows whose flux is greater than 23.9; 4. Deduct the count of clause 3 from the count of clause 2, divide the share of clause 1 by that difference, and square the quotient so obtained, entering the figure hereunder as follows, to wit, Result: 0.012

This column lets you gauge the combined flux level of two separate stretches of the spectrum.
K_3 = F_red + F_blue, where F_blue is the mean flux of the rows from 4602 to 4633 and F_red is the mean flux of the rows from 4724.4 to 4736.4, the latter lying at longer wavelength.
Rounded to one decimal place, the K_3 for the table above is 50.9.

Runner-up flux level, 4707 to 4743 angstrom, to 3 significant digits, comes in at 27.4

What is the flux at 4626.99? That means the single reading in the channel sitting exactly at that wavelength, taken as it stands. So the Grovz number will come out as 27.4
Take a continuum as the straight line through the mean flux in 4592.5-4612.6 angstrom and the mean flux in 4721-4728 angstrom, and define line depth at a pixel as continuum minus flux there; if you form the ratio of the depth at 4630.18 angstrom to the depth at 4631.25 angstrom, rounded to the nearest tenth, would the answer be 0.3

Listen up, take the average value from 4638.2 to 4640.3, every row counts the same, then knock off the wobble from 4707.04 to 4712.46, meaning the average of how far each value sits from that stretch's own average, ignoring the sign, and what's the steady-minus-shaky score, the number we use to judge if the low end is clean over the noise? 23.3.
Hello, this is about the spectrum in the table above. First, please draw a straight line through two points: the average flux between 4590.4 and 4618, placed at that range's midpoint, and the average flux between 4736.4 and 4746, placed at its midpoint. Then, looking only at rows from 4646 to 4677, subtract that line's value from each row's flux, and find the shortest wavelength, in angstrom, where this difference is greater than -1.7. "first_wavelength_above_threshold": 4646.20 angstrom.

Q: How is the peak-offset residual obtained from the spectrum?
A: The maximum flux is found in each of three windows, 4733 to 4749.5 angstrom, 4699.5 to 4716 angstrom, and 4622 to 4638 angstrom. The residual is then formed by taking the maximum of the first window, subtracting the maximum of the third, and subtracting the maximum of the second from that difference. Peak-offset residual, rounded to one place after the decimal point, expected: -22.9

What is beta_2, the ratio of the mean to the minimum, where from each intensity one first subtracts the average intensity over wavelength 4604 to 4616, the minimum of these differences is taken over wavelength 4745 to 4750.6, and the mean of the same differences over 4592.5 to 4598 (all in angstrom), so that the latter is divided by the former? 0.46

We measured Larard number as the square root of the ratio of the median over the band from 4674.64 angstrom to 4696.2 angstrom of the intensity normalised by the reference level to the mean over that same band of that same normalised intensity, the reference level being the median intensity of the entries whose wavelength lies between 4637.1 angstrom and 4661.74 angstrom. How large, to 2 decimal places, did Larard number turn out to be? 1.00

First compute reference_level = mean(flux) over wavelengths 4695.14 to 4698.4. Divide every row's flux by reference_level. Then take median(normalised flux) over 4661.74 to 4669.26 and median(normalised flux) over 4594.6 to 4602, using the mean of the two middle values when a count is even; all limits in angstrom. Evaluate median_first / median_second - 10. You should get -9.06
